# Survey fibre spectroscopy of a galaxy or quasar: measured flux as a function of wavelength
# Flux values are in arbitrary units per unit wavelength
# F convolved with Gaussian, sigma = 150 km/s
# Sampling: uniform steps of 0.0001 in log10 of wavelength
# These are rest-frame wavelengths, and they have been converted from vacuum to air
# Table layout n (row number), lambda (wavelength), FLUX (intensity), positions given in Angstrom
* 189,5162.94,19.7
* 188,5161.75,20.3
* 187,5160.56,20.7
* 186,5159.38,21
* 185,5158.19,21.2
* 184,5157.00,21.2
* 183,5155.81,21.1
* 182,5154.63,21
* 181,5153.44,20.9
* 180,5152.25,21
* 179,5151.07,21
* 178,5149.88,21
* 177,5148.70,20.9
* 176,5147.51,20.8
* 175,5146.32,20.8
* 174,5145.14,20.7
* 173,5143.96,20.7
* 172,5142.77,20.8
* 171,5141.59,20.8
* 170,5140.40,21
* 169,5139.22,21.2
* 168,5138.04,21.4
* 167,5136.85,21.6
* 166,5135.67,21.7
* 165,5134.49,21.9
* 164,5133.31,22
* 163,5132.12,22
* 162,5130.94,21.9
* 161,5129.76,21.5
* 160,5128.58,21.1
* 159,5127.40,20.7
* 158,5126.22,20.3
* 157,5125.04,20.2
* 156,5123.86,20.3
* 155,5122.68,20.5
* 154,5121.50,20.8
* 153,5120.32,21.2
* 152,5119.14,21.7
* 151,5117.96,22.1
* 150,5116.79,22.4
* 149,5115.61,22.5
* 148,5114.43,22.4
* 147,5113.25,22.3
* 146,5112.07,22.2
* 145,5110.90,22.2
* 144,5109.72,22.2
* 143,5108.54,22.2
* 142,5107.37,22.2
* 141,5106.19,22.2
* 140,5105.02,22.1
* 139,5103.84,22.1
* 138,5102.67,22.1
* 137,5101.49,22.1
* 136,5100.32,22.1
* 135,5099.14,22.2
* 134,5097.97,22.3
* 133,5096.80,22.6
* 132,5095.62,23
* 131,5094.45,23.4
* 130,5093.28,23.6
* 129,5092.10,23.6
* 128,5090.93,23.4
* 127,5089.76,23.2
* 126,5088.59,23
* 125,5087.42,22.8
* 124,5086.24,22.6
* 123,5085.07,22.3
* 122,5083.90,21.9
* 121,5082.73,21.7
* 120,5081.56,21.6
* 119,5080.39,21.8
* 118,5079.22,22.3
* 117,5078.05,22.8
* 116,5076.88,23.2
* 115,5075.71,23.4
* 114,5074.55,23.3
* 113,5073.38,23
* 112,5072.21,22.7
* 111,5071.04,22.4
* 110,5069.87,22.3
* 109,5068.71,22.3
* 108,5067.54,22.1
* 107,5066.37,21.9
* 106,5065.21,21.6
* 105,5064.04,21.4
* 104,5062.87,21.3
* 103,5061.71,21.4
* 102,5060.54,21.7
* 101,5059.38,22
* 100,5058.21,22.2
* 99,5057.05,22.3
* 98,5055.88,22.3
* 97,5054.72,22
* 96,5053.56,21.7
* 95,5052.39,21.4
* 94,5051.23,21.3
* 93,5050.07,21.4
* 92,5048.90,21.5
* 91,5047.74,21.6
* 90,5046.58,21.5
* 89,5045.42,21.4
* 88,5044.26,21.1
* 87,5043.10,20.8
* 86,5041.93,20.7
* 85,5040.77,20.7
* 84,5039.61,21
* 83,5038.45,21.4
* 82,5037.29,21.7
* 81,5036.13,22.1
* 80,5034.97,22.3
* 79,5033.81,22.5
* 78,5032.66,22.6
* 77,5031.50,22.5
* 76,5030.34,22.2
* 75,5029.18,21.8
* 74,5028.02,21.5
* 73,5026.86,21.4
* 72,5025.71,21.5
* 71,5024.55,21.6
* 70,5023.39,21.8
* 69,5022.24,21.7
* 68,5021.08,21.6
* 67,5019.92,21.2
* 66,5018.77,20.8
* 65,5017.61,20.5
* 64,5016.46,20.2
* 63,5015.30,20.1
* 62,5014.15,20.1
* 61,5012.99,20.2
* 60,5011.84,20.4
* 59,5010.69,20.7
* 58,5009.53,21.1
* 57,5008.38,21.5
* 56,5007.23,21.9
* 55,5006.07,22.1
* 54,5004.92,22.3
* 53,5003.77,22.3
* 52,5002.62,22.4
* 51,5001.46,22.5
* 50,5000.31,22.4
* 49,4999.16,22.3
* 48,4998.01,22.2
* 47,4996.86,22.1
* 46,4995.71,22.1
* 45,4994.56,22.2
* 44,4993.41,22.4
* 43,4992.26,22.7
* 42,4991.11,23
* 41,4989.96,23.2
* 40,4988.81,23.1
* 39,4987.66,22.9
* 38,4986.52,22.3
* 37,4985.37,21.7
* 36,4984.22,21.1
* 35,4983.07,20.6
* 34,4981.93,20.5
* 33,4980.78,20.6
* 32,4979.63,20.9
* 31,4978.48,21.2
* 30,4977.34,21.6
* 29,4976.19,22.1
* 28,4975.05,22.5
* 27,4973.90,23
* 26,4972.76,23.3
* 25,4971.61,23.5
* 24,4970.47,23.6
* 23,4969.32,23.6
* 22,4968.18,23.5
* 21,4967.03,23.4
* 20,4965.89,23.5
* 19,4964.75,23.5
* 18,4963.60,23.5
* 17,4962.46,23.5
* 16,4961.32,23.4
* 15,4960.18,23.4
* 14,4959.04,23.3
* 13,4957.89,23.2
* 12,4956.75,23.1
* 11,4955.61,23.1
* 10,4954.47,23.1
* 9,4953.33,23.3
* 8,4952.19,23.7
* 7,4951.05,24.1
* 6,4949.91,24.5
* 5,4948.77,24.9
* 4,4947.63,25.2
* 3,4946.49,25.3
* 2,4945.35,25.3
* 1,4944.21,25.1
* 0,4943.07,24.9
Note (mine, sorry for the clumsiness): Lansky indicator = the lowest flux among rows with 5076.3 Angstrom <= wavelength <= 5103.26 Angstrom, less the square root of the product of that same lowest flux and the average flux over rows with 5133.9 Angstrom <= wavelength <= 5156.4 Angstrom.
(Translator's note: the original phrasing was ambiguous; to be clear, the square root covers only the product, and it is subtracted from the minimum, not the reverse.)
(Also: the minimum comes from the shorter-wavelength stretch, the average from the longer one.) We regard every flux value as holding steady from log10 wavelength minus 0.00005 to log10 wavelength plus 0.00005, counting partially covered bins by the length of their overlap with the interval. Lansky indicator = 0.3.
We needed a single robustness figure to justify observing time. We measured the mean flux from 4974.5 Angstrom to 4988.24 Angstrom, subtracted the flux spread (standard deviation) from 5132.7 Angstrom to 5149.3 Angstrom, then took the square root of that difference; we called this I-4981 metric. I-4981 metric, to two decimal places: 4.59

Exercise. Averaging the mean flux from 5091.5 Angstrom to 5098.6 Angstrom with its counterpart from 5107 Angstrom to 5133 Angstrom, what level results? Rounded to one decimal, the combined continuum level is 22.3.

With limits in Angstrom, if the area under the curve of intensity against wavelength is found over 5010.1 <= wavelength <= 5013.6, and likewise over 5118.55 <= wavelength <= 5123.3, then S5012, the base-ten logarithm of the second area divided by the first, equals 0.15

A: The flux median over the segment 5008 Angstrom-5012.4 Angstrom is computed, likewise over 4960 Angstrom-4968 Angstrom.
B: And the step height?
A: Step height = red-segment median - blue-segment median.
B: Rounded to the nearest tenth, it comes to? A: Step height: -2.6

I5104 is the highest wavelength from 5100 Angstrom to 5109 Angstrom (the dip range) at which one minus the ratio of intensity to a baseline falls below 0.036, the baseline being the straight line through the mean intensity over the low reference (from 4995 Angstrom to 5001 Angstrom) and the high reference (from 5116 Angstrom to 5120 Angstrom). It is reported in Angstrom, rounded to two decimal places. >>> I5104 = 5108.54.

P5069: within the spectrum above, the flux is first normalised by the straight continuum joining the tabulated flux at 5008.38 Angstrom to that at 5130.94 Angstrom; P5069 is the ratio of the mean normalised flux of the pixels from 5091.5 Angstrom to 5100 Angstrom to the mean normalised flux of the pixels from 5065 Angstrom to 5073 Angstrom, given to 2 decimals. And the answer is 1.03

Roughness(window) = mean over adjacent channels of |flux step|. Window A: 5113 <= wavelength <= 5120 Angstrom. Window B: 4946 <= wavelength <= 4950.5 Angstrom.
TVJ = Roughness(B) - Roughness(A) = 0.067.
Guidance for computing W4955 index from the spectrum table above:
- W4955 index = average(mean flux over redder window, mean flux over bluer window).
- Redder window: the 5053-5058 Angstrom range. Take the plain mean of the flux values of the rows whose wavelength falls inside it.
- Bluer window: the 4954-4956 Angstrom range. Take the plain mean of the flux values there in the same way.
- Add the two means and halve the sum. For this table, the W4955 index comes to 22.6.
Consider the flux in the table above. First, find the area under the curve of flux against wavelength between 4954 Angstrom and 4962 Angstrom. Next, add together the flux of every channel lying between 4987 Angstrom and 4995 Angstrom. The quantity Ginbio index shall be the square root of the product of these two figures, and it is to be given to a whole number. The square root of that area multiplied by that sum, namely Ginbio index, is 172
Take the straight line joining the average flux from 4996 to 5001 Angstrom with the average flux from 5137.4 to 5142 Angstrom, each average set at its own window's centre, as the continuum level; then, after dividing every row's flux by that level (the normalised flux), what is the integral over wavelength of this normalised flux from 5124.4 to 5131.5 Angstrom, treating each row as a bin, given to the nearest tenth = 7.0 Angstrom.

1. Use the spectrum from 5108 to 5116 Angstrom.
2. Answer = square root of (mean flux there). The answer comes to 4.72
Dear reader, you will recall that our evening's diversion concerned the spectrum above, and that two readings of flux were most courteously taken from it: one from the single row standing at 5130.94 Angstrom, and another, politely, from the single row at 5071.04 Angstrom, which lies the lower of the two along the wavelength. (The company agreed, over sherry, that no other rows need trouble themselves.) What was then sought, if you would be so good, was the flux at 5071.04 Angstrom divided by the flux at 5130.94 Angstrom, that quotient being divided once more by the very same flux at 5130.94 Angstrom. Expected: 0.0467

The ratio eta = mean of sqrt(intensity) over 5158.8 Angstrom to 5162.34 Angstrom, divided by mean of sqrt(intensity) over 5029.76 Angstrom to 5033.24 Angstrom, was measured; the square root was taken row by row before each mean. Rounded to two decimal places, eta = 0.96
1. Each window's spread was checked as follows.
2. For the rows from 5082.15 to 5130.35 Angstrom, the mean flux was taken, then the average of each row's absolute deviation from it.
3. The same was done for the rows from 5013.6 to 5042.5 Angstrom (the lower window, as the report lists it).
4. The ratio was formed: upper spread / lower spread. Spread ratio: 1.1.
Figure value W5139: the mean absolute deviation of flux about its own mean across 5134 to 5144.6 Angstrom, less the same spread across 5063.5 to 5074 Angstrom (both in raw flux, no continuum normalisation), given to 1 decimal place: 0.0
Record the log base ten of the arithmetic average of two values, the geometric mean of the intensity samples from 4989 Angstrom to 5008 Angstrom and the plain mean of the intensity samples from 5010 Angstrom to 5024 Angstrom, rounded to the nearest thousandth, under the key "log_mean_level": 1.334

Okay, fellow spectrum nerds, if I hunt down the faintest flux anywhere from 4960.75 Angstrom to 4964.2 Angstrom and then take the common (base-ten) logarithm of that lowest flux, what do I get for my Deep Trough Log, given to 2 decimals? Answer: 1.37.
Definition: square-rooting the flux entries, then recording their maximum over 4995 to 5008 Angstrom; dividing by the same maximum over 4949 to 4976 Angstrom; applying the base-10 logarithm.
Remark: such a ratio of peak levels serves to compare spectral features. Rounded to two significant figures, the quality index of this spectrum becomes -0.018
